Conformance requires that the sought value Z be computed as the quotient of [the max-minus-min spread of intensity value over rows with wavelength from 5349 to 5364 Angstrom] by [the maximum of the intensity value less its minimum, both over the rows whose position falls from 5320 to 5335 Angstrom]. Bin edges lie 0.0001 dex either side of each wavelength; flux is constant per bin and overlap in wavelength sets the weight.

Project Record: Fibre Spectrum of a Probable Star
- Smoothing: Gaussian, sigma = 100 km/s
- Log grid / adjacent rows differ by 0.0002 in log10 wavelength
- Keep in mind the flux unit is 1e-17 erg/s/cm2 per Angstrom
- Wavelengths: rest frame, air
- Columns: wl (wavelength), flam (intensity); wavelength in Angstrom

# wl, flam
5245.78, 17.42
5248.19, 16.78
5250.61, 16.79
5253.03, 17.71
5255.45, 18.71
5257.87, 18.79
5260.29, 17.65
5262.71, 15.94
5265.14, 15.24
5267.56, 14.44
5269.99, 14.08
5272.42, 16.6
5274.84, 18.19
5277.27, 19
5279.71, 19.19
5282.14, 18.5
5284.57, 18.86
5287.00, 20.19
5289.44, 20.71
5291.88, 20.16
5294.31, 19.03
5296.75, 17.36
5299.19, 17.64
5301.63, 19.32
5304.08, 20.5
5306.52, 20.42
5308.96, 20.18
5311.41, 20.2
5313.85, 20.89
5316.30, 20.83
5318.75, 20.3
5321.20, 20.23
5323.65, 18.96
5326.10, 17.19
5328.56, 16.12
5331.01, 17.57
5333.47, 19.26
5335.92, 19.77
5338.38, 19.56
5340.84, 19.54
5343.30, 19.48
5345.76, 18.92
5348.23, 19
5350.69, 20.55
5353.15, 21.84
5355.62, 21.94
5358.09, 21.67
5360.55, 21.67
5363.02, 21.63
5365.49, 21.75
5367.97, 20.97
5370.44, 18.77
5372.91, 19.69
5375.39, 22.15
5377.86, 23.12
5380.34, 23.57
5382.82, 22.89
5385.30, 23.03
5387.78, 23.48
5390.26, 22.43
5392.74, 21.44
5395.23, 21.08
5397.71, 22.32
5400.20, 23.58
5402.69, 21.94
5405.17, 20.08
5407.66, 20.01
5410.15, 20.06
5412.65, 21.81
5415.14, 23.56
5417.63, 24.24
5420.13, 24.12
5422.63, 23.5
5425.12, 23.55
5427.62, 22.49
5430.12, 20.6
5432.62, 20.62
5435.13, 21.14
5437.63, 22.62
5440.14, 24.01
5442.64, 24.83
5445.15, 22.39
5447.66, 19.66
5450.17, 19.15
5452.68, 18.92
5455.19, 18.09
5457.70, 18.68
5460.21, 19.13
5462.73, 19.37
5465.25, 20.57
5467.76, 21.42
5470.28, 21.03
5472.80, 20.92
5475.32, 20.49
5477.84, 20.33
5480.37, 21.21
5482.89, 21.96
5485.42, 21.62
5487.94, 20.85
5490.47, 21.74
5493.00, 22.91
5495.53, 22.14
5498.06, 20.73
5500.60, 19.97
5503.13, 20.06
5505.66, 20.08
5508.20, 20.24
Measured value 0.3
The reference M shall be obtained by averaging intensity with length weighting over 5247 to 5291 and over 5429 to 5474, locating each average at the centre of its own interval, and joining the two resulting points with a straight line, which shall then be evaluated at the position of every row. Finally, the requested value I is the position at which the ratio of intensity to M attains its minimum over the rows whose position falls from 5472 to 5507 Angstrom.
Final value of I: 5500.60 Angstrom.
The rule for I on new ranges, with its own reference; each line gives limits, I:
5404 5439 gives 5407.66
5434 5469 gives 5455.19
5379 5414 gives 5407.66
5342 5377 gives 5370.44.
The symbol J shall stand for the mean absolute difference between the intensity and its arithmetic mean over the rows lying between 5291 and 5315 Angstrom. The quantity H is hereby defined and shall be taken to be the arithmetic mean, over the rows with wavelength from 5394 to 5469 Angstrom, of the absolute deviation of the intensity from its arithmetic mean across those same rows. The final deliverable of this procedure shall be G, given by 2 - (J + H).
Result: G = -0.63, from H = 1.6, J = 0.99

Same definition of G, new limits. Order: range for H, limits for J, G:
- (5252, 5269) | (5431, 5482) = -0.77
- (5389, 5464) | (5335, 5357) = -0.56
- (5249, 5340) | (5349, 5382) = -0.38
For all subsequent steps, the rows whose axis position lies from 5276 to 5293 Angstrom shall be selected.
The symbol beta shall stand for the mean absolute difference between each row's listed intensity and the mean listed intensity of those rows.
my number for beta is 0.7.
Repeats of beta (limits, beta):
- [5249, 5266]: 1.1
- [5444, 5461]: 0.9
